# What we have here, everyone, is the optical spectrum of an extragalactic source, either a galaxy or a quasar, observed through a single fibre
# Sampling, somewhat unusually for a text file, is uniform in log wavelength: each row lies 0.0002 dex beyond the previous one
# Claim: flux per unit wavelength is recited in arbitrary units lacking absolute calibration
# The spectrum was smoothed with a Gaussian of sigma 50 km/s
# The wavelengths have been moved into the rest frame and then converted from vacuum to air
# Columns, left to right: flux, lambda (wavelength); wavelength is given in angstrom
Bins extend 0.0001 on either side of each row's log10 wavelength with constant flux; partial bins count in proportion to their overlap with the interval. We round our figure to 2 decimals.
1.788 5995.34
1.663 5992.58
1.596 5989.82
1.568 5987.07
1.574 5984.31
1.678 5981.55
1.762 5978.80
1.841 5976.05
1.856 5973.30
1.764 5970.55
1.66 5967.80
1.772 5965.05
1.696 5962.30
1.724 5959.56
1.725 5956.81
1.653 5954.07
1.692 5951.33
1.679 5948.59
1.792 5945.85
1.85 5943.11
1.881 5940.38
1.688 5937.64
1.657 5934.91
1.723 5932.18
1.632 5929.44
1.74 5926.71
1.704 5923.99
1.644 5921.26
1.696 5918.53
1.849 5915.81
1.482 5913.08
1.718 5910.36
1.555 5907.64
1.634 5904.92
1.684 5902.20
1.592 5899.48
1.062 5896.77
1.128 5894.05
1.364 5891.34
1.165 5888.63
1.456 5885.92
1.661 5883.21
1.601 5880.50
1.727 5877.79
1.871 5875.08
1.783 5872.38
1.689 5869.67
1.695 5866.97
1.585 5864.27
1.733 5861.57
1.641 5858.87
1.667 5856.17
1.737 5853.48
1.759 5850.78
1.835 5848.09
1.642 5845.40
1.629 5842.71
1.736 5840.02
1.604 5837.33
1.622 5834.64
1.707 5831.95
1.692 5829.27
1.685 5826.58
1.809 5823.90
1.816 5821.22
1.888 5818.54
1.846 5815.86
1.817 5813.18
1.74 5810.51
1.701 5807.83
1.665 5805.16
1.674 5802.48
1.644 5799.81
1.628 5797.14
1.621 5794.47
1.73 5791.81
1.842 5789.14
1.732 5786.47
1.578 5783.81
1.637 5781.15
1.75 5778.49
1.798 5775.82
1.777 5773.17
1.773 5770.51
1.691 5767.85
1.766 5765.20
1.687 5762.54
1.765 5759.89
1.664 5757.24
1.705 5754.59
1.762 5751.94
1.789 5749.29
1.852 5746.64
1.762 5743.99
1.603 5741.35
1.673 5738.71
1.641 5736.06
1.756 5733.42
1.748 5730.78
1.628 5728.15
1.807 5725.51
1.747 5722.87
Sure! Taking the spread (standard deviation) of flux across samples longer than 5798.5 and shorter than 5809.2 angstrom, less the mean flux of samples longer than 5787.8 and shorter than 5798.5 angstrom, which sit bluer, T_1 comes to -1.68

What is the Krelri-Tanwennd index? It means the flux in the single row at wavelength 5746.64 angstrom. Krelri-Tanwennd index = 1.852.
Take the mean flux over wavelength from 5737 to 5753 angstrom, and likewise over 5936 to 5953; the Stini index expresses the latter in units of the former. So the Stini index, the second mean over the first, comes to 1.01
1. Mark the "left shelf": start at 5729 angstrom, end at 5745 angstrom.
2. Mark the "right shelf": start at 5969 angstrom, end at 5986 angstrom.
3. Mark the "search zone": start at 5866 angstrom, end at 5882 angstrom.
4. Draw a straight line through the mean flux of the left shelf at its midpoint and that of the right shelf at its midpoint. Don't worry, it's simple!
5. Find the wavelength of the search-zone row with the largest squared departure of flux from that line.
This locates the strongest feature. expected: 5875.08 angstrom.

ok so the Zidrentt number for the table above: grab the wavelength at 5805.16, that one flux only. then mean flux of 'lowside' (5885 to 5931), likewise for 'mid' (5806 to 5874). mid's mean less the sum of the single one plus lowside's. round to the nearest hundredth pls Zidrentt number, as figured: -1.48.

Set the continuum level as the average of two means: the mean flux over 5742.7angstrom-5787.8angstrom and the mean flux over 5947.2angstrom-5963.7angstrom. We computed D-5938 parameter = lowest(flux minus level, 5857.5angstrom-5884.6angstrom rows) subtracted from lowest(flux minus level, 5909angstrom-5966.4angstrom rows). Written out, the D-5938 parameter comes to -0.10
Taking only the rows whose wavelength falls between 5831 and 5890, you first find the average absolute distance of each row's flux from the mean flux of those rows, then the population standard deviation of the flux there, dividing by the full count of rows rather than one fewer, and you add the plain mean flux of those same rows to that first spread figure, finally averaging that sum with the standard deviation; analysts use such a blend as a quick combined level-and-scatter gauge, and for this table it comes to 0.946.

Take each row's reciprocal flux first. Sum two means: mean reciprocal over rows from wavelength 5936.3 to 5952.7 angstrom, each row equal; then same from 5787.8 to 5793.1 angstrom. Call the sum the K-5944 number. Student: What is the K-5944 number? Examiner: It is 1.13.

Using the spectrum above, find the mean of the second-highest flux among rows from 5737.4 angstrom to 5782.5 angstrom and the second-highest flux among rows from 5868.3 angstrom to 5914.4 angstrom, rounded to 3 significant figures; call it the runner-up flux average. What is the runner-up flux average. 1.79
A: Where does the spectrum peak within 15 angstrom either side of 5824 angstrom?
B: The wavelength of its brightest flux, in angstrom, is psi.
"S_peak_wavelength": 5818.54 angstrom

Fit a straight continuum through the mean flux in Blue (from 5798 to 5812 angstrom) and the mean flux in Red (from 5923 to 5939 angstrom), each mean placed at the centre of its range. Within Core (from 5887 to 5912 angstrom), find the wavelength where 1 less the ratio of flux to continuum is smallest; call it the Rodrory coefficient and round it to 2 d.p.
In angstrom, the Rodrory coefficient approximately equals 5910.36 angstrom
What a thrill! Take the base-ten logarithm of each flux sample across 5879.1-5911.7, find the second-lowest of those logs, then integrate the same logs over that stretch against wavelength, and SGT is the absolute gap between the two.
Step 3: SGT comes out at 5.2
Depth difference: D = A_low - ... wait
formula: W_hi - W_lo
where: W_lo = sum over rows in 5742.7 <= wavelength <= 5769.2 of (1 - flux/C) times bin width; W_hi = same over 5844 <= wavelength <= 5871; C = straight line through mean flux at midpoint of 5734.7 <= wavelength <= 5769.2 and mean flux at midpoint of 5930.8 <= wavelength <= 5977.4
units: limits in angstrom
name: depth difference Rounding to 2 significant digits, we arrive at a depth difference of 0.90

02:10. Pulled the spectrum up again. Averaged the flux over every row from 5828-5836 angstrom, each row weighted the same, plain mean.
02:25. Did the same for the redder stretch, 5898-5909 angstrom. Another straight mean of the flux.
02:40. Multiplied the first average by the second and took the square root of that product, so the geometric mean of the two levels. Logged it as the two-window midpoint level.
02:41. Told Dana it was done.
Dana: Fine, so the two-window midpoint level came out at 1.64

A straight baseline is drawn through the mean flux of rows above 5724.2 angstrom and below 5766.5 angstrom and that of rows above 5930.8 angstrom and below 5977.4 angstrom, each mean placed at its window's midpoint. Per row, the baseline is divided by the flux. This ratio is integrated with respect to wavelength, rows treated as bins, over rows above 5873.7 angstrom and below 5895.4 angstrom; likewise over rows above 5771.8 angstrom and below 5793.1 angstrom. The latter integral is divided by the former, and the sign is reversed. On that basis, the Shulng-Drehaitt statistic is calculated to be -0.822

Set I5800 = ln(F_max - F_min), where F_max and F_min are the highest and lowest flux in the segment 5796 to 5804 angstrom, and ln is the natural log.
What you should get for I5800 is -3.1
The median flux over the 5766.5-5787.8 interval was 1.74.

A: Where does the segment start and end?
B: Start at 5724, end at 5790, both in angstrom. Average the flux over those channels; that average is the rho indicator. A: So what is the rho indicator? 1.73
